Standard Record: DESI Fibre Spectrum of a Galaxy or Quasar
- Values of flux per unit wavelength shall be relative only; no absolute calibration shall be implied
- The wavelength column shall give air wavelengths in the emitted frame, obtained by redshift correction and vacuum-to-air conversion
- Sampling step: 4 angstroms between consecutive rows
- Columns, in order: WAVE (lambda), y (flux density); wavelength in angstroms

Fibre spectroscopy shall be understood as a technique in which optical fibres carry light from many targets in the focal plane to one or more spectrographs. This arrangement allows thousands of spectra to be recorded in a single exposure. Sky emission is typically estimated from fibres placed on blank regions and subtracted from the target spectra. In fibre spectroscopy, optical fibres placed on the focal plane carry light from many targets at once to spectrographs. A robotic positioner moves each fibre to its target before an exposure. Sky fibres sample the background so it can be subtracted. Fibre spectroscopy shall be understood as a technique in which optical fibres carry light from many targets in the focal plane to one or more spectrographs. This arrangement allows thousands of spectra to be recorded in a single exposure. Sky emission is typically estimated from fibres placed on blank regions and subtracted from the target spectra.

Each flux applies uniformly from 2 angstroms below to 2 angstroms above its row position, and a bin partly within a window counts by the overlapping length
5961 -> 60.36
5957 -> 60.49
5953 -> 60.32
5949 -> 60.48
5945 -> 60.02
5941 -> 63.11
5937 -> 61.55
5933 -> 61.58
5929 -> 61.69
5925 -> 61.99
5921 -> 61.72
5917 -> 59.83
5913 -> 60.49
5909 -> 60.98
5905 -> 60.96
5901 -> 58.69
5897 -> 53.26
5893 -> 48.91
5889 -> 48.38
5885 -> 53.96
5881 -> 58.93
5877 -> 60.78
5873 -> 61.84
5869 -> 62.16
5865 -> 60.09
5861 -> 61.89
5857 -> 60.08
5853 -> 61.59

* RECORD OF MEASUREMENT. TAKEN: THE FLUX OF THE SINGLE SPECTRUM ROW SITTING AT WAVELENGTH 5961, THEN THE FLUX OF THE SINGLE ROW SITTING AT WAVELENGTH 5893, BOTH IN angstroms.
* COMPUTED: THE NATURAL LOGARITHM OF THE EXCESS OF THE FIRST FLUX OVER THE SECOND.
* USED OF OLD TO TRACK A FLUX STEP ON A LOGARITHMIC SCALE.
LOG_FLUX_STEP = 2.4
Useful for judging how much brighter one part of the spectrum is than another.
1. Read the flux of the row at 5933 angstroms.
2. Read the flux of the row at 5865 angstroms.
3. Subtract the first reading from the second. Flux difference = -1.5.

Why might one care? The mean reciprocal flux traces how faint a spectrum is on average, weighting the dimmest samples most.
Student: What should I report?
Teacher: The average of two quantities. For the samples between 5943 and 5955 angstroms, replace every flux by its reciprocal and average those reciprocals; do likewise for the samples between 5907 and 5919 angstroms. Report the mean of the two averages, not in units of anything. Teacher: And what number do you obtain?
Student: 0.0166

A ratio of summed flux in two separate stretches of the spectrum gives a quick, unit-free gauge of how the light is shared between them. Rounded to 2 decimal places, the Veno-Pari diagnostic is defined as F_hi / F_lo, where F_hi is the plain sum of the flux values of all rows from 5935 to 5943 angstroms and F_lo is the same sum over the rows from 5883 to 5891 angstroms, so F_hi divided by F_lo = 1.22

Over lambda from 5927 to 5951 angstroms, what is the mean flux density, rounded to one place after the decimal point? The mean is 61.4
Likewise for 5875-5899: 54.0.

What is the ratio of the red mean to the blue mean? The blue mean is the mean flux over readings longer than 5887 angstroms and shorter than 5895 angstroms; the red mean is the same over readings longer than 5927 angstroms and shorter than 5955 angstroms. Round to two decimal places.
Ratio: 1.26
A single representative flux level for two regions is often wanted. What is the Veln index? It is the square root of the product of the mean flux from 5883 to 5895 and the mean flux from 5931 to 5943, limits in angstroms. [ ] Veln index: 56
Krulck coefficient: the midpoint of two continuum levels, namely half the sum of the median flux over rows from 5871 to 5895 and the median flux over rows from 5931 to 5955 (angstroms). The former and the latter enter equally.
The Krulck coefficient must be 58.7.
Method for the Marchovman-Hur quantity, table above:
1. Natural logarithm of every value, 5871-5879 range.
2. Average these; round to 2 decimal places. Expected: 4.12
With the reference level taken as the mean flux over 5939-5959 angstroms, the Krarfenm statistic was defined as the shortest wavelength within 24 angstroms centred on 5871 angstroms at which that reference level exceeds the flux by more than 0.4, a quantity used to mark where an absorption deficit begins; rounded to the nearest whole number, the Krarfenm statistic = 5865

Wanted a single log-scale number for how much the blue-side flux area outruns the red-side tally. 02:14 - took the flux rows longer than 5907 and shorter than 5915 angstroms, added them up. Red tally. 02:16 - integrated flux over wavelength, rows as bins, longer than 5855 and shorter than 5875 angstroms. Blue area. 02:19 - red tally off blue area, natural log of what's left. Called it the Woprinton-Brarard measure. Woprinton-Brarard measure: 7.01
